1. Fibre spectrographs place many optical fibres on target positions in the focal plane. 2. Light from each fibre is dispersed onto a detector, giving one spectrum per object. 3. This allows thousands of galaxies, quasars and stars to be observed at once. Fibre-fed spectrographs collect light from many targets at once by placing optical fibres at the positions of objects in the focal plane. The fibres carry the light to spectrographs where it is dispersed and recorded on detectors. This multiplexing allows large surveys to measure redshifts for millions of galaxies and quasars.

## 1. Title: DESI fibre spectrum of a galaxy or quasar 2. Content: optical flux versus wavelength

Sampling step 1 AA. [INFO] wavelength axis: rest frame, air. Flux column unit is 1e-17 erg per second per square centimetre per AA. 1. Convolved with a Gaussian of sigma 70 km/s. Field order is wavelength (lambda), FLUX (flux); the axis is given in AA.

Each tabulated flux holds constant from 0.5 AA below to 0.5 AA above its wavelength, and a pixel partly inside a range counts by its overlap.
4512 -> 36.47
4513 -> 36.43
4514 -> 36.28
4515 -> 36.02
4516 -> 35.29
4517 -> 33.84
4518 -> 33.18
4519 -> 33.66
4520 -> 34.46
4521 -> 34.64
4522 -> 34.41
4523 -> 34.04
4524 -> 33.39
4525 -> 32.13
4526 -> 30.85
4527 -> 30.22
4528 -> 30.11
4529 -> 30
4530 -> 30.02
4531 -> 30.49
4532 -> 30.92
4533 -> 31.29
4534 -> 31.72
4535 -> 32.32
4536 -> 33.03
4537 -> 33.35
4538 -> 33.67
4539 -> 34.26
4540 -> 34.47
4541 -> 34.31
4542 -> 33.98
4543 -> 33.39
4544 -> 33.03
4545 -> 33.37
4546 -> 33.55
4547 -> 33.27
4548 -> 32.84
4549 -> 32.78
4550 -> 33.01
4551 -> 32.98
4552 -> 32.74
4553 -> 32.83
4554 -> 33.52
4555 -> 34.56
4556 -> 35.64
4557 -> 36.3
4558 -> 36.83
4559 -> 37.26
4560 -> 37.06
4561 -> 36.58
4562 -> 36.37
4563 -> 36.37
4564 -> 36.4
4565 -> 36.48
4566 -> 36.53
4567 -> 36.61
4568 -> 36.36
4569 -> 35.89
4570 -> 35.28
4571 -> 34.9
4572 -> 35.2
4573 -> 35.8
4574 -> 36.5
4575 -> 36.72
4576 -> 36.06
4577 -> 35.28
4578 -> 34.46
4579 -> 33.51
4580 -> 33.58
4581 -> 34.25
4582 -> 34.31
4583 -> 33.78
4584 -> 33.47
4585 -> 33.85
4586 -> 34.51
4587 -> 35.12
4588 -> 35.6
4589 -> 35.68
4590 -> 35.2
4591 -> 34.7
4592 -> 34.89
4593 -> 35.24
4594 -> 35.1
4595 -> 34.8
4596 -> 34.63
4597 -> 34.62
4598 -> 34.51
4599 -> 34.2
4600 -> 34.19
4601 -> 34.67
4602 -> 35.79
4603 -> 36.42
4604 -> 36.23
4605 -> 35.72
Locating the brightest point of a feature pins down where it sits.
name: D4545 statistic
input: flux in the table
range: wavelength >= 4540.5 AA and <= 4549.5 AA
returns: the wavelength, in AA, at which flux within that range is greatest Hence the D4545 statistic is 4541 AA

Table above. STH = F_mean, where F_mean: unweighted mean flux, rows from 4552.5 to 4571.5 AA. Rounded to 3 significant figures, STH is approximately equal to 35.9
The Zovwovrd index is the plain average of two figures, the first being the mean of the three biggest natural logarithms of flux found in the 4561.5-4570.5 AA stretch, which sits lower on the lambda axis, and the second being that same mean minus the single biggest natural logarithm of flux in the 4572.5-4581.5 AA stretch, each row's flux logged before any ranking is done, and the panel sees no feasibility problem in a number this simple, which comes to 1.80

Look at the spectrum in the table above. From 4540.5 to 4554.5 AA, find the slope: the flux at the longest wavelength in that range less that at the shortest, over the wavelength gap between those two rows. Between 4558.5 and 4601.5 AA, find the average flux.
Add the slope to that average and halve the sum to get 17.6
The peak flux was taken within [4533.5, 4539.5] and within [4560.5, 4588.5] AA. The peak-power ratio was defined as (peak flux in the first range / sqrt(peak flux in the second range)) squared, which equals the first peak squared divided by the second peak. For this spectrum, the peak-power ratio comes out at 32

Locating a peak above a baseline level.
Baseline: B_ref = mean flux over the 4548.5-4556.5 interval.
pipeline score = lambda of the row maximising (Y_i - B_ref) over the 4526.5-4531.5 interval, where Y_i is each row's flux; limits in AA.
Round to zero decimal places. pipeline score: 4531 AA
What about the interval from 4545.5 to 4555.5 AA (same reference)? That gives 4555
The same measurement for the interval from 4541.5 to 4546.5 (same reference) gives 4542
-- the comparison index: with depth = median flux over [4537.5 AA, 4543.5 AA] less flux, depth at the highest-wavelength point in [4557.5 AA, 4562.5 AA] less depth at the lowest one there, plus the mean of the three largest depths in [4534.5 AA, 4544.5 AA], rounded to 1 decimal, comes 1.8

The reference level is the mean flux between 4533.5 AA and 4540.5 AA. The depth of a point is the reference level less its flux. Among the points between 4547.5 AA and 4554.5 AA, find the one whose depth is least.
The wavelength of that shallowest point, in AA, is 4554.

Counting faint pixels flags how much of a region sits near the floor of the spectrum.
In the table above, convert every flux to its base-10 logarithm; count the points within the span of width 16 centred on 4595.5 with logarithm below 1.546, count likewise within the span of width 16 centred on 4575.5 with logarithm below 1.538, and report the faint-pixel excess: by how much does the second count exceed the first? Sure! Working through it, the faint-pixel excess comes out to -4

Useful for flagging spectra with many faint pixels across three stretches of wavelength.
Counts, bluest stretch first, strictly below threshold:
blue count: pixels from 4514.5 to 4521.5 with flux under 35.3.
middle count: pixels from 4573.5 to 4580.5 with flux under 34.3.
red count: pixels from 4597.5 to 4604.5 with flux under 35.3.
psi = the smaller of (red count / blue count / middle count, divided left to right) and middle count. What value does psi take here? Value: 0.33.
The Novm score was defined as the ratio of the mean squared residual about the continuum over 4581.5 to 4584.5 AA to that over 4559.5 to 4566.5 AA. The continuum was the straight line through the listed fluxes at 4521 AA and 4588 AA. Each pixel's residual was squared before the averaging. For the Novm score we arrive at 1.7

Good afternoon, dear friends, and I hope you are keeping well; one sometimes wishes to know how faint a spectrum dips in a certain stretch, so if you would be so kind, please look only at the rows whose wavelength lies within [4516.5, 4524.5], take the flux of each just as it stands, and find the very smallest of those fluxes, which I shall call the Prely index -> 33.18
